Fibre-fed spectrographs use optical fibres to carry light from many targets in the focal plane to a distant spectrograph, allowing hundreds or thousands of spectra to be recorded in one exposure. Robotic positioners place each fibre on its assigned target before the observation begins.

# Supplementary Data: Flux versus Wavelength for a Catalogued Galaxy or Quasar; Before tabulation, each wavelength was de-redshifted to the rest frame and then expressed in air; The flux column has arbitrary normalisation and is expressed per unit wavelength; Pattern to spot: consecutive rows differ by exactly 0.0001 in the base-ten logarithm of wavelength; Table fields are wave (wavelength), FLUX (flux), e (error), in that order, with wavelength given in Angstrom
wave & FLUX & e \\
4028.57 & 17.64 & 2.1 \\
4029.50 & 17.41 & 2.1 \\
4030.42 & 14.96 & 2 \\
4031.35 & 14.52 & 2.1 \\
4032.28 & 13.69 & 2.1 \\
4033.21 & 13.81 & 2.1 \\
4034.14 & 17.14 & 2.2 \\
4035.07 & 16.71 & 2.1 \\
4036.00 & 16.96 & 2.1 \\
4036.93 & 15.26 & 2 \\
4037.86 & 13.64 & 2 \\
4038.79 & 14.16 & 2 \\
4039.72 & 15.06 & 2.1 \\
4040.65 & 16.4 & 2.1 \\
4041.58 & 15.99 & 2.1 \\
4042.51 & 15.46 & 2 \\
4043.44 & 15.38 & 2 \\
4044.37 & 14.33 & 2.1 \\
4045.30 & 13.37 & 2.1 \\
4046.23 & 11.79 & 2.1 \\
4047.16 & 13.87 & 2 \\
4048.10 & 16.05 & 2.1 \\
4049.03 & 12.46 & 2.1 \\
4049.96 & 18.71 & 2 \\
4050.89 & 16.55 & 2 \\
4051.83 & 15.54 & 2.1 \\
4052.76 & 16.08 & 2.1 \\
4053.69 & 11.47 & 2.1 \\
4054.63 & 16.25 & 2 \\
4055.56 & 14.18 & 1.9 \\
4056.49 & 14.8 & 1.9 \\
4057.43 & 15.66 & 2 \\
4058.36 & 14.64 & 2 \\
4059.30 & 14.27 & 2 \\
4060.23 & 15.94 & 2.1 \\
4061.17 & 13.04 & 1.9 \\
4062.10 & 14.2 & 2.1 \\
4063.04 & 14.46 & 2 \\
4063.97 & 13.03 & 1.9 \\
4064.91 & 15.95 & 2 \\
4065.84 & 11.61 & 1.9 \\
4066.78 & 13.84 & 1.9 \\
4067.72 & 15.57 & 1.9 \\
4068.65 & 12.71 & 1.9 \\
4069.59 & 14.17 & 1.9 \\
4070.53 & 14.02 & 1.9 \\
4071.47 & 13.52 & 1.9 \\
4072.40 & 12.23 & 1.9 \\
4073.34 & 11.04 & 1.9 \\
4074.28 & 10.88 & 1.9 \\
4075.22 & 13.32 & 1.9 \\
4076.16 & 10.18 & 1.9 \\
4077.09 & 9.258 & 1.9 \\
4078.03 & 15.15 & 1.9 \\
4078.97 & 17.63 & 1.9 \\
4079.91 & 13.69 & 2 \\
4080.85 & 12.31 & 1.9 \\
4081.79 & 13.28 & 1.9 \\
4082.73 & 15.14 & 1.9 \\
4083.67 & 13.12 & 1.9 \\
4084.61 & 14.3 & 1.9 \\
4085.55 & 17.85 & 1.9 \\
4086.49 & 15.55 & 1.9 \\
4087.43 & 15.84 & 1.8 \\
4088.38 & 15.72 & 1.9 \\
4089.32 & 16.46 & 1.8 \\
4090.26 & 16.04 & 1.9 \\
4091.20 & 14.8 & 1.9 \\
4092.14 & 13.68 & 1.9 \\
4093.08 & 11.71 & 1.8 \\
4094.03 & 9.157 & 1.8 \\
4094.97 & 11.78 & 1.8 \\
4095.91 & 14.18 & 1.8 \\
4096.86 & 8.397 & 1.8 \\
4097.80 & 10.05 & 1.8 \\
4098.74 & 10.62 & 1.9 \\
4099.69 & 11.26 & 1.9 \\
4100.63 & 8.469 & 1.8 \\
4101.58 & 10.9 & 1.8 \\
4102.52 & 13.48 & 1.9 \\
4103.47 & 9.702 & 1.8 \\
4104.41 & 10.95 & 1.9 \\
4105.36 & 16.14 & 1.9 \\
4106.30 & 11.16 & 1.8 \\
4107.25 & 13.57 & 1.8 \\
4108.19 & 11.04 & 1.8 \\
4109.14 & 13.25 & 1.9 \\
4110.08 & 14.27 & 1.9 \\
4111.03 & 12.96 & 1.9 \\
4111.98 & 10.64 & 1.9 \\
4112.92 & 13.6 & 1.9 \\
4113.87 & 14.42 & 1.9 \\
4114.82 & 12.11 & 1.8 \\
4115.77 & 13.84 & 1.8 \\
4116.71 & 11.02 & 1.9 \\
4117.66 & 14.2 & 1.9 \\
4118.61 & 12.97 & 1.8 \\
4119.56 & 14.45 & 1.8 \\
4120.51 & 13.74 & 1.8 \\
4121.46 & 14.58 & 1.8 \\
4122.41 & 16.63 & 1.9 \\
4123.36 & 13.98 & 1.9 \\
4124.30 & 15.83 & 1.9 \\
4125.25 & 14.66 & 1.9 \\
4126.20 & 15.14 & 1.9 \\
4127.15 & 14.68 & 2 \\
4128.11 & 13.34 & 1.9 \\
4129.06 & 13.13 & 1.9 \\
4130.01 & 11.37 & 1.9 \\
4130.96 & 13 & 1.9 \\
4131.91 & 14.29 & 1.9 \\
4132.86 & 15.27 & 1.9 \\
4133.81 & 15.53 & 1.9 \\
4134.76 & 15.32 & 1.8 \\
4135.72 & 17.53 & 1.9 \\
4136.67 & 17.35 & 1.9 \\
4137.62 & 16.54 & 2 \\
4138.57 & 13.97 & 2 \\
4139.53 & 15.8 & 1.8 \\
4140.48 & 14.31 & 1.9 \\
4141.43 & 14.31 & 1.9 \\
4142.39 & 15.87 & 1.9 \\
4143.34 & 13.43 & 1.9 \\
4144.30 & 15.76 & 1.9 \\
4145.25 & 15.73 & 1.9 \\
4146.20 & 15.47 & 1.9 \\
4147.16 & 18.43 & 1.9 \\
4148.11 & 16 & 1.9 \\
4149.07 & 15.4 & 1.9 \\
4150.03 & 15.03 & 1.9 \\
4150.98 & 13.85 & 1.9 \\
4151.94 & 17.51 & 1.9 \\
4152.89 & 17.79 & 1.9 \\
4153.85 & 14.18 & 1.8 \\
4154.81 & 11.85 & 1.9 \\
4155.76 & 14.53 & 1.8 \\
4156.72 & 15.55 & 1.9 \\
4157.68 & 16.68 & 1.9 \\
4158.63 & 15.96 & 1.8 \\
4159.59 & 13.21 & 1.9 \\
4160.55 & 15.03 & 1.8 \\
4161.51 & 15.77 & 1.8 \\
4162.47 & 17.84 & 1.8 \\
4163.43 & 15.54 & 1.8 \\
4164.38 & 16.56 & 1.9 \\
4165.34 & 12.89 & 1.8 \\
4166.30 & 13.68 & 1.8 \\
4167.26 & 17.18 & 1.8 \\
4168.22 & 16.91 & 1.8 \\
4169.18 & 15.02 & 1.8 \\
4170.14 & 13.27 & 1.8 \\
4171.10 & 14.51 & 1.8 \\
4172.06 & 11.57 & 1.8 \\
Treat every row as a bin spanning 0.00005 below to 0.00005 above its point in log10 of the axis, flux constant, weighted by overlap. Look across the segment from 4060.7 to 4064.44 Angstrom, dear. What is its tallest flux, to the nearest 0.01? 14.46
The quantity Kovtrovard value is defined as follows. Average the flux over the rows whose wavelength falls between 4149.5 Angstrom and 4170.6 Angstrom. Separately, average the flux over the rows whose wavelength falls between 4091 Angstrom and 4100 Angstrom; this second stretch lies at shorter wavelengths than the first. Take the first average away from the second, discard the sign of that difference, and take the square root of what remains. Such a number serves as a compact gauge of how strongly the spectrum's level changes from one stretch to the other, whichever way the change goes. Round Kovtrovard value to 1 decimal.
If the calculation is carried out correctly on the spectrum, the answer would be 1.9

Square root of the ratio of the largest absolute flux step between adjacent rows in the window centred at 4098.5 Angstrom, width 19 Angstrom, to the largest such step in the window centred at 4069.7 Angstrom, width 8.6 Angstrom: 1.42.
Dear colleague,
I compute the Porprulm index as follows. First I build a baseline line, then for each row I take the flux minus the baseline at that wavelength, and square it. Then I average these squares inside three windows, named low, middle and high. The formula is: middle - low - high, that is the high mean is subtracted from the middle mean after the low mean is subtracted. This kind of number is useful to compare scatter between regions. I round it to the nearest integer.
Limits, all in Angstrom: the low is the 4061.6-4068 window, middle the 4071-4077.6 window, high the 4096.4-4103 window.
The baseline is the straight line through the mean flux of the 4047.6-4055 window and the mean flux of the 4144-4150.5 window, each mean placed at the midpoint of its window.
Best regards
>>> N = -15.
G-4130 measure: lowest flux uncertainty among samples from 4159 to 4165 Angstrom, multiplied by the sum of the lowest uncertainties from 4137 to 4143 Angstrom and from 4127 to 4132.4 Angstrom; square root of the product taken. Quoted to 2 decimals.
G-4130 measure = 2.58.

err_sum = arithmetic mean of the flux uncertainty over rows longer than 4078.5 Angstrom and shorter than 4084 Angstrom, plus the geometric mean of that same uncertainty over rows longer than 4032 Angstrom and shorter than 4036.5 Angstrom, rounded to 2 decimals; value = 4.04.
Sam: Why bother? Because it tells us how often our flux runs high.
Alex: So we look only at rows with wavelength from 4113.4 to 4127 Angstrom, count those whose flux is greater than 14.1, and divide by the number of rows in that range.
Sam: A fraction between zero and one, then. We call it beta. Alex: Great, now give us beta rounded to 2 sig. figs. 0.57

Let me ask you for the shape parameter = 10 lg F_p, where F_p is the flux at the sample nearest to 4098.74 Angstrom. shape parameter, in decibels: 10.3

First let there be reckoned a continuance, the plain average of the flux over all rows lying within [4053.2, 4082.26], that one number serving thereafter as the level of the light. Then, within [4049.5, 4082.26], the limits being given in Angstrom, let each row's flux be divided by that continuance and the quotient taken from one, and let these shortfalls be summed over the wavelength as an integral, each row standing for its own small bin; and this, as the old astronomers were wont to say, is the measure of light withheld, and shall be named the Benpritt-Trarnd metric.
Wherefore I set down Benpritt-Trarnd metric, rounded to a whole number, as -1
